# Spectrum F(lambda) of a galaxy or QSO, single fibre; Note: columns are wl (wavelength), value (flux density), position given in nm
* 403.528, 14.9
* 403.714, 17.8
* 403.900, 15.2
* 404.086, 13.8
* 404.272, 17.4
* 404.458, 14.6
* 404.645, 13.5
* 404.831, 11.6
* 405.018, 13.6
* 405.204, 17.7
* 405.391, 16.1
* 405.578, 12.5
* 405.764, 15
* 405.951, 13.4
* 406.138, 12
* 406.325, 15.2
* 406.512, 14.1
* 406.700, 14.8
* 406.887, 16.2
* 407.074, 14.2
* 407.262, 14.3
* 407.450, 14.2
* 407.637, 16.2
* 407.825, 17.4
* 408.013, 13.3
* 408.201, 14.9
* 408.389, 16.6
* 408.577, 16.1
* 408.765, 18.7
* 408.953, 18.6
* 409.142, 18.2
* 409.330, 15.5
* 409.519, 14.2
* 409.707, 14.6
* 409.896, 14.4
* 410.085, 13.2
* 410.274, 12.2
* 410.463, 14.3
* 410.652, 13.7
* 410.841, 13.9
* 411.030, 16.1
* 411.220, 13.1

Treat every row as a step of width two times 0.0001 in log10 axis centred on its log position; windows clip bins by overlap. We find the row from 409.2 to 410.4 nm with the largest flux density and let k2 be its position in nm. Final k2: 409.330 nm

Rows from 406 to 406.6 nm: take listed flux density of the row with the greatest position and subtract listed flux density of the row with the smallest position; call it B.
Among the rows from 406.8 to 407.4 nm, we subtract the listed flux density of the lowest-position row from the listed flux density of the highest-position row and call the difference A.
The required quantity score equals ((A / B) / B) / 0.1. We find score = -4.3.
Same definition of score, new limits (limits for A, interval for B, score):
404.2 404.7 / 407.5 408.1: -4.6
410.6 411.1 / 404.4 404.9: 2.7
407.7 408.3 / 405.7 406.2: -2.8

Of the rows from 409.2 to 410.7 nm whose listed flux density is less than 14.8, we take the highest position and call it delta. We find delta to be 410.652 nm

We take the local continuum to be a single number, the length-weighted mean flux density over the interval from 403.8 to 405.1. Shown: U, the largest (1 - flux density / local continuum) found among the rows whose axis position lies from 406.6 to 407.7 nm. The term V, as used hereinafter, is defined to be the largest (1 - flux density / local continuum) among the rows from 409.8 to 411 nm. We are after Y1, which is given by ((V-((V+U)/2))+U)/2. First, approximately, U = 0.00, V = 0.14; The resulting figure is 0.04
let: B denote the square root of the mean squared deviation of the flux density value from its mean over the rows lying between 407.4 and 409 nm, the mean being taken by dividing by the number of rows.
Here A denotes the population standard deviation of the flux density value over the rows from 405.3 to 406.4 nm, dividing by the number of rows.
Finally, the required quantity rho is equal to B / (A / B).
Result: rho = 2.1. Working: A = 1.50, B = 1.75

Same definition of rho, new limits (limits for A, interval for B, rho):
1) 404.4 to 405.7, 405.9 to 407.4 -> 0.7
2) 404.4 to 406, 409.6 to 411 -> 0.3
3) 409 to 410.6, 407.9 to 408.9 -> 2.0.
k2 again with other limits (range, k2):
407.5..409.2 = 408.765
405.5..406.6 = 406.325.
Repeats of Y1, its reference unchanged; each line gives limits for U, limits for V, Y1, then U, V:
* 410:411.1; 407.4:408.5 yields 0.05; 0.14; 0.07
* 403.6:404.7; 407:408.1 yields 0.03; 0.05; 0.07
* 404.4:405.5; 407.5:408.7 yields 0.06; 0.19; 0.07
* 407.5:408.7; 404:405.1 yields 0.06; 0.07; 0.19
